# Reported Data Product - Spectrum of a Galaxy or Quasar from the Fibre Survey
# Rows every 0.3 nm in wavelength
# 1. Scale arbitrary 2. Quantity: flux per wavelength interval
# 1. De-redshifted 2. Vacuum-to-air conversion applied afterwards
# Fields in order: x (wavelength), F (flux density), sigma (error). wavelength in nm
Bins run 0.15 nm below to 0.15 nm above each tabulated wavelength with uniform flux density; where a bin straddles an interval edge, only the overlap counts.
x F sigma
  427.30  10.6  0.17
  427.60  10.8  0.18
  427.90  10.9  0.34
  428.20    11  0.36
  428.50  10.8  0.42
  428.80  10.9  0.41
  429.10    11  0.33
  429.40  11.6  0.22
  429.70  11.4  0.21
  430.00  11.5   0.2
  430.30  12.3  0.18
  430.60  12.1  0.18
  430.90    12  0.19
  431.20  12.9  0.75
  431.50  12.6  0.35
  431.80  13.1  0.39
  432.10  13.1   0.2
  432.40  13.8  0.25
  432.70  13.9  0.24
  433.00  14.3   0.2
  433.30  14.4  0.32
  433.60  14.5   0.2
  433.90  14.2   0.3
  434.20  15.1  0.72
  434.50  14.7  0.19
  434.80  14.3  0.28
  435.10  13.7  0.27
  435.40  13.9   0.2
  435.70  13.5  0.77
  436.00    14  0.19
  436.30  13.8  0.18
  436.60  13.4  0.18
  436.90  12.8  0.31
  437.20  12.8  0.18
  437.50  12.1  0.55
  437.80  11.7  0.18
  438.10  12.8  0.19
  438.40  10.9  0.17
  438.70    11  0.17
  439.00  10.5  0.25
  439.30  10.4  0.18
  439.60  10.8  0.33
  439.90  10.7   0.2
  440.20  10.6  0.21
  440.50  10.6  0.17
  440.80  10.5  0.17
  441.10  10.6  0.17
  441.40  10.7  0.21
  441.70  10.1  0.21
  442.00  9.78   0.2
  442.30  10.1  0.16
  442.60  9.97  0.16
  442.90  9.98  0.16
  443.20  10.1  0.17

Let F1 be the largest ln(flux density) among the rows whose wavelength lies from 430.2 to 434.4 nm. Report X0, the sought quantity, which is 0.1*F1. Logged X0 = 0.271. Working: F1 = 2.71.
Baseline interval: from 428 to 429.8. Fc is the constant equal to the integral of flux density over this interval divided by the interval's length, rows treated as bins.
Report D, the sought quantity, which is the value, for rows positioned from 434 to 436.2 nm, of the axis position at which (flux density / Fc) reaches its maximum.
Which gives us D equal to 434.20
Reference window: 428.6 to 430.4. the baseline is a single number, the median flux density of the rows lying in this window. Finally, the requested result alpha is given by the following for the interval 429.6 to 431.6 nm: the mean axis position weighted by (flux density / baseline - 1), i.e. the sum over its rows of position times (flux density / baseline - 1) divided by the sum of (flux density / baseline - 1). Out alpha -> 430.99 nm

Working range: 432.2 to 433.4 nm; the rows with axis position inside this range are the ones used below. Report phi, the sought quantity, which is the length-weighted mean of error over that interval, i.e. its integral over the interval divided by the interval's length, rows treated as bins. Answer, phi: 0.25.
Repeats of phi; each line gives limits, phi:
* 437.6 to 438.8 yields 0.19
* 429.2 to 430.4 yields 0.21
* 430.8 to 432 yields 0.42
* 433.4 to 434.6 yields 0.36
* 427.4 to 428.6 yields 0.31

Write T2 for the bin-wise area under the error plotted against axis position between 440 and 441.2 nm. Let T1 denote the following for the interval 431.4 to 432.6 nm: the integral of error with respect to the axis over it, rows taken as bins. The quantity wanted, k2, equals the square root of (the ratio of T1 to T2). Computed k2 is 1.27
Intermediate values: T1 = 0.35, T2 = 0.22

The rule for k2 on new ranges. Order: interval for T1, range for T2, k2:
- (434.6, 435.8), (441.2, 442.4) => 1.35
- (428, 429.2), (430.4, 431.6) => 1.03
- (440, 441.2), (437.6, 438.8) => 0.97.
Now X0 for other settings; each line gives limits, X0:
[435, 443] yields 0.264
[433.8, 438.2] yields 0.271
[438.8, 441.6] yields 0.238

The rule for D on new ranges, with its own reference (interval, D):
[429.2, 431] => 430.30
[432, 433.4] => 433.30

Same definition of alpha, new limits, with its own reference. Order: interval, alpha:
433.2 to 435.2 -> 434.17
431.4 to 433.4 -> 432.57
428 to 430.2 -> 428.58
